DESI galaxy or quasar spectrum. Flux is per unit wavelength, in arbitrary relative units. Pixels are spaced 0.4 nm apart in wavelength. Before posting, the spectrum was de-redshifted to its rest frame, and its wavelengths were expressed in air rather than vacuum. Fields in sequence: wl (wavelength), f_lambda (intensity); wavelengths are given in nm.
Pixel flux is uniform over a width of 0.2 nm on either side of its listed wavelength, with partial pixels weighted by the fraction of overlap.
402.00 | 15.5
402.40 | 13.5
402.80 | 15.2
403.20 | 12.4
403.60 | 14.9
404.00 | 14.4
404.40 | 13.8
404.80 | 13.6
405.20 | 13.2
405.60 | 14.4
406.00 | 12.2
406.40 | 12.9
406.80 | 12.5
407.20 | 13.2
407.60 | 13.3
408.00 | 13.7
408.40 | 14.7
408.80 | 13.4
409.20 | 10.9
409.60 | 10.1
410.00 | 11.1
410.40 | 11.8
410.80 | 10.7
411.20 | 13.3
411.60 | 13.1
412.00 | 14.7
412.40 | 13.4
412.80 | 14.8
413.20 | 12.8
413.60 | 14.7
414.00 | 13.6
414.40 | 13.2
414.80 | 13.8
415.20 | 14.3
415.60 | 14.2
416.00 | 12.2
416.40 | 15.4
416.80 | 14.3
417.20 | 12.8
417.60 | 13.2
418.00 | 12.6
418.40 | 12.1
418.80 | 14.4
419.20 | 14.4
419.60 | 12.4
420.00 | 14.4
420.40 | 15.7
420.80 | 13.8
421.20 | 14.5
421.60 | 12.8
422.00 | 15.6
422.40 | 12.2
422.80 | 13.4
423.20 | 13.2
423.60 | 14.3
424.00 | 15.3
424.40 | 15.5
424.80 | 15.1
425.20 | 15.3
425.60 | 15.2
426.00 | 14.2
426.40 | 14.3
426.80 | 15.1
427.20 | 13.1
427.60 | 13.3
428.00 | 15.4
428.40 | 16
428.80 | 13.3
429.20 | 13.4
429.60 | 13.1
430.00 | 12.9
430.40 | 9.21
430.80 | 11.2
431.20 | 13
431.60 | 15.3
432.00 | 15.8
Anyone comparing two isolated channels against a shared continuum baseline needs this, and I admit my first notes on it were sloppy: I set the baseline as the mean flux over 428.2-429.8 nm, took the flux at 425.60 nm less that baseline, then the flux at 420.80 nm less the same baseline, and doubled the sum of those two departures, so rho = 2.2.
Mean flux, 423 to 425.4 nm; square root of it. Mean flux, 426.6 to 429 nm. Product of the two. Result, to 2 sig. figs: 55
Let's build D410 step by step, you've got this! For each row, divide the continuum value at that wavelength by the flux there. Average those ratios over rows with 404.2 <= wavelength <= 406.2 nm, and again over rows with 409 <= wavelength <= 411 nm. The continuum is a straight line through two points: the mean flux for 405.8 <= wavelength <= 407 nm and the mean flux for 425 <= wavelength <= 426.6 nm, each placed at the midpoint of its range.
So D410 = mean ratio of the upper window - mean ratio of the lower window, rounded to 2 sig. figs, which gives 0.26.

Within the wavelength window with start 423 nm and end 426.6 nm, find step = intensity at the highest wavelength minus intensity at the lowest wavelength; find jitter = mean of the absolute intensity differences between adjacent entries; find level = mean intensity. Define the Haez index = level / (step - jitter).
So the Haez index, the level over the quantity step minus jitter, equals 25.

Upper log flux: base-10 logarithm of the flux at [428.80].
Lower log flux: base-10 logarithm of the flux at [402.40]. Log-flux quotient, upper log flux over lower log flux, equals 0.99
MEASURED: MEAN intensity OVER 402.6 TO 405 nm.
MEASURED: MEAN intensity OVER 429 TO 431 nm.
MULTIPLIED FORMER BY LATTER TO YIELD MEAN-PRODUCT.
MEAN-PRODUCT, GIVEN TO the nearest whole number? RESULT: 168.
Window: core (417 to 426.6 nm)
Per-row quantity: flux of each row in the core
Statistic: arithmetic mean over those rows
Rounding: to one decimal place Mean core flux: 14.0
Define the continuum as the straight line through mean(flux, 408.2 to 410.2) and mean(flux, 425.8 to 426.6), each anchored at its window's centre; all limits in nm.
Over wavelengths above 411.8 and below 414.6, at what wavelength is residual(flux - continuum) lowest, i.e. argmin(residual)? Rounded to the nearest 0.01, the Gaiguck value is 413.20 nm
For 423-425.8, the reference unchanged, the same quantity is 423.20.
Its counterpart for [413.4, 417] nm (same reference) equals 416.00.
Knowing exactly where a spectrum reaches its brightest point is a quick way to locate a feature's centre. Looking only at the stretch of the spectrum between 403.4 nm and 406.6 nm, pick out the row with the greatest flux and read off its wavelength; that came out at 403.60 nm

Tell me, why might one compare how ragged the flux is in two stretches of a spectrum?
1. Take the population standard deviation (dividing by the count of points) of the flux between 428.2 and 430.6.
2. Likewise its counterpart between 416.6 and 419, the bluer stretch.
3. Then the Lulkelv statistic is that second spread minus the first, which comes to -1.1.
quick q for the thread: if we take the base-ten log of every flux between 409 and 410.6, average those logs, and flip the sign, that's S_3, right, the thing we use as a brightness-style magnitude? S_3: -1.040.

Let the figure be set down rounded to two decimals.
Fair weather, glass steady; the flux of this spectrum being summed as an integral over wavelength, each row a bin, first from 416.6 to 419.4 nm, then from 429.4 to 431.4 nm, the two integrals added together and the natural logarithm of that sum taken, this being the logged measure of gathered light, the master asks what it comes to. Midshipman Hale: 4.12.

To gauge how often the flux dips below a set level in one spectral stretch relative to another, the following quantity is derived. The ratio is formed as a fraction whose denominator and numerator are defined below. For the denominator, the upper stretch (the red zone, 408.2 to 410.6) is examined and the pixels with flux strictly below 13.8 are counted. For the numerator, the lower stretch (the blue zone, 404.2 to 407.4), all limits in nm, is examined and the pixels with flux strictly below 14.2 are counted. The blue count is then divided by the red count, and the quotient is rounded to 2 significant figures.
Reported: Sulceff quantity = 1.4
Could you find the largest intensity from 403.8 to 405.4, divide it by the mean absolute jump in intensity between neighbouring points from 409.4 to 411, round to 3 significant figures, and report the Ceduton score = 15.4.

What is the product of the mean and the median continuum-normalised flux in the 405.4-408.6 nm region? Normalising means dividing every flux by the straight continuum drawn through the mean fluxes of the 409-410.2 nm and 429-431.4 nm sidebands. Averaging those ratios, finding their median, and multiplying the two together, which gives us 1.60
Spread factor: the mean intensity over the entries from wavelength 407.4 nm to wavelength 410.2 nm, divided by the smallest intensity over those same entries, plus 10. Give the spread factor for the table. 11.23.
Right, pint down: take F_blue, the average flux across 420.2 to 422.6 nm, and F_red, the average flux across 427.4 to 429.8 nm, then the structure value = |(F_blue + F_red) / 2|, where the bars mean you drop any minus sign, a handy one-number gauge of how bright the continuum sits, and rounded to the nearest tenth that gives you 14.1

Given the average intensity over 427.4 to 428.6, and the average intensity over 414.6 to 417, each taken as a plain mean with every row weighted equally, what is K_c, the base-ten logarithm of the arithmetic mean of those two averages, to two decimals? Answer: 1.16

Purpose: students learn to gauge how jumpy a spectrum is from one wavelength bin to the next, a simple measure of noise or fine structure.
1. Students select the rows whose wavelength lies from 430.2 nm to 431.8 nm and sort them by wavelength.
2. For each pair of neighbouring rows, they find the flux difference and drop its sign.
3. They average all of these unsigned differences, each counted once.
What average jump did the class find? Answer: 2.0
